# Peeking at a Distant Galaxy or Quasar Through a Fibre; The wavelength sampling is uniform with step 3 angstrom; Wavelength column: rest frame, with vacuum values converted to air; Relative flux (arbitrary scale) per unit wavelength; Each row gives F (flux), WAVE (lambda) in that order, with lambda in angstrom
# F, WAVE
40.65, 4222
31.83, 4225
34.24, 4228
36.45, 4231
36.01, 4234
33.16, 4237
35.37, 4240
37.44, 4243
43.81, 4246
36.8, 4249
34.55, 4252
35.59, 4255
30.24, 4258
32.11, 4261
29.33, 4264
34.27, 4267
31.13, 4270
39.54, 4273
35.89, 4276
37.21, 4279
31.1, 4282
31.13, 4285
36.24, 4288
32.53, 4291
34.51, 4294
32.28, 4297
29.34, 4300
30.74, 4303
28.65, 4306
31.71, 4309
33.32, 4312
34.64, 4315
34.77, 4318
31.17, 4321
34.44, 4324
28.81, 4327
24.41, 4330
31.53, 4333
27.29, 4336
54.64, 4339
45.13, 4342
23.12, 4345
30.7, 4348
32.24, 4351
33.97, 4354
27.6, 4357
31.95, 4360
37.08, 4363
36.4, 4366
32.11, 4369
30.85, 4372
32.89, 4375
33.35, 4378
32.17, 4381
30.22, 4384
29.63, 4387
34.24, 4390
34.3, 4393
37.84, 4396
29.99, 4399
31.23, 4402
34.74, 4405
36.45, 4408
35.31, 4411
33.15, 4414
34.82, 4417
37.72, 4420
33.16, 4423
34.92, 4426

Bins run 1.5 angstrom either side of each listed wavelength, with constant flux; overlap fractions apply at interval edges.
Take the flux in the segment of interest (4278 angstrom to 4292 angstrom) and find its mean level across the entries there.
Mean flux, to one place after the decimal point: 33.6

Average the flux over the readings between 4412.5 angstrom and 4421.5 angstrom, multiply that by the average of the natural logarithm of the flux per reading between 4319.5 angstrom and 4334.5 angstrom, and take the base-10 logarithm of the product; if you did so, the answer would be 2.08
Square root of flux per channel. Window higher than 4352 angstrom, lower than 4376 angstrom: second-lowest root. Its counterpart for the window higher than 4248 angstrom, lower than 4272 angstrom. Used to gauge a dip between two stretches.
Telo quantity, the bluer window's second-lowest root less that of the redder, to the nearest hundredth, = -0.06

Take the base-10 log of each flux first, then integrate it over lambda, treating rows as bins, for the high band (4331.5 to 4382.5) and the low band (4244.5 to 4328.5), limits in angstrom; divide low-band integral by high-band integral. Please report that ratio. 1.65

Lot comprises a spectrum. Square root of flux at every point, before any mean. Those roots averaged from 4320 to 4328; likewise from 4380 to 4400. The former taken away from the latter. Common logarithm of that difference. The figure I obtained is -1.0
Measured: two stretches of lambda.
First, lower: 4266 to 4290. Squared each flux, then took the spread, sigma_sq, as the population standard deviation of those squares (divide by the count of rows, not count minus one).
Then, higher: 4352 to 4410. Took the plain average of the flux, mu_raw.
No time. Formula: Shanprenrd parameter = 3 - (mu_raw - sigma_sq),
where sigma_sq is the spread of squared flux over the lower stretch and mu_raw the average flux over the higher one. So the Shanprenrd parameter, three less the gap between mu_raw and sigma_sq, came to 179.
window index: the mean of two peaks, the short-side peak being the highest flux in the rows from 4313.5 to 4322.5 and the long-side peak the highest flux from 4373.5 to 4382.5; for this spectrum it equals 34.1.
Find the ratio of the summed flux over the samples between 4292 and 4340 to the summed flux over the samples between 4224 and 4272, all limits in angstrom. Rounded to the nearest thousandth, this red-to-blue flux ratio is 0.946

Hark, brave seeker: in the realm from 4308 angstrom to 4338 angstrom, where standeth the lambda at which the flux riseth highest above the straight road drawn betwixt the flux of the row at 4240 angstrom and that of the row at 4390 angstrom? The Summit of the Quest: 4318 angstrom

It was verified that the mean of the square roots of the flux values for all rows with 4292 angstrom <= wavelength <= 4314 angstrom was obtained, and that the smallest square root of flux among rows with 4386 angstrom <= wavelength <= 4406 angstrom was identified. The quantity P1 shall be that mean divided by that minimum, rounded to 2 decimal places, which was 1.03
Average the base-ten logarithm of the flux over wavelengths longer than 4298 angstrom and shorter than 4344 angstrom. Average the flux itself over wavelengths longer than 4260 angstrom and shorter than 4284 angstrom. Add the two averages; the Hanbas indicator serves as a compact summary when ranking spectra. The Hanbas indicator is 35.3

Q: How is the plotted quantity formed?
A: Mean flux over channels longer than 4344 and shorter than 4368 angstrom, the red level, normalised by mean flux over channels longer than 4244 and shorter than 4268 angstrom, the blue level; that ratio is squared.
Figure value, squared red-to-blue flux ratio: 0.84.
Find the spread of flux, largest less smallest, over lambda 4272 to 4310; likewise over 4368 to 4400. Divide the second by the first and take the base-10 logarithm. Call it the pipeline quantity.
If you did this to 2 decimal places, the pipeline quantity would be -0.12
